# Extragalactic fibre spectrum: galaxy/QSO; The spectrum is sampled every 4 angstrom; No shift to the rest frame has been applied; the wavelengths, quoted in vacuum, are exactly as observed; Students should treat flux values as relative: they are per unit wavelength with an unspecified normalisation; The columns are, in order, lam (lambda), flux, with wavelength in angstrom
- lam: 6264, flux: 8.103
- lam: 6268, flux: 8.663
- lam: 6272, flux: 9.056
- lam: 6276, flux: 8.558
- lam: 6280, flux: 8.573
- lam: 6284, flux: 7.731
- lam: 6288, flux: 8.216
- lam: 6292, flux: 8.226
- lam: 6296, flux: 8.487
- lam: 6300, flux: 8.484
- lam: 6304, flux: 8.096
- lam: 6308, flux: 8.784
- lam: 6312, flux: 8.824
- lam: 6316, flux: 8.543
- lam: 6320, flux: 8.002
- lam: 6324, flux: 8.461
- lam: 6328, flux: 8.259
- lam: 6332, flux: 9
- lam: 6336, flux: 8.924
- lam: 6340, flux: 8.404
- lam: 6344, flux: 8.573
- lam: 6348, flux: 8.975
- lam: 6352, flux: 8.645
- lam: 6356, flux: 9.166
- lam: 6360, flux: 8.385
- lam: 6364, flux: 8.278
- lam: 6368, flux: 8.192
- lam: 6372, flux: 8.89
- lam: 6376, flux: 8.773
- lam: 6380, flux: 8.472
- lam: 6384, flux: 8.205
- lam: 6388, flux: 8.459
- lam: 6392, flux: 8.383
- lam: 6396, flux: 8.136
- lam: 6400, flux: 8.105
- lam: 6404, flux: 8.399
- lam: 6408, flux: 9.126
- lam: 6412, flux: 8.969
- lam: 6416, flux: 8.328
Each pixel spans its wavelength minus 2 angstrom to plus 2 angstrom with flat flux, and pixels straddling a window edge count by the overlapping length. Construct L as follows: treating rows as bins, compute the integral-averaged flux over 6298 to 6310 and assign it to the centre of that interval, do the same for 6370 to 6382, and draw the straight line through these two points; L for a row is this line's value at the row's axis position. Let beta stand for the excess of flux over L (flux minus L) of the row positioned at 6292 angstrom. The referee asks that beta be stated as -0.19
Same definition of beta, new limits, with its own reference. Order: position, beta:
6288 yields -0.18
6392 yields -0.39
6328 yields -0.28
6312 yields 0.34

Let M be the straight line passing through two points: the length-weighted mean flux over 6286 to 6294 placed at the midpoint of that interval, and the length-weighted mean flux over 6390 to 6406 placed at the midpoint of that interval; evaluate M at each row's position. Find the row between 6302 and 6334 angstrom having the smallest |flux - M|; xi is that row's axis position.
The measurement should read 6328 angstrom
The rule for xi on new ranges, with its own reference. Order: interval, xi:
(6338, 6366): 6364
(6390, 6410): 6396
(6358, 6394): 6364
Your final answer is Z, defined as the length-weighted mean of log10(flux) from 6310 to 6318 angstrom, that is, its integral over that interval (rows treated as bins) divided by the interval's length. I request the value 0.939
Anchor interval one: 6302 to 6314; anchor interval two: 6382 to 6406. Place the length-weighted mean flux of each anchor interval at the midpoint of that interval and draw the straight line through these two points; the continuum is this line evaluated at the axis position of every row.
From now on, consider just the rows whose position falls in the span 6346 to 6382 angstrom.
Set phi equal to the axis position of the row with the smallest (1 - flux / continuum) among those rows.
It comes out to 6356 angstrom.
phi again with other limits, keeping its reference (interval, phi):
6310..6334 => 6332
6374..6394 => 6376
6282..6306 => 6300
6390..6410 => 6408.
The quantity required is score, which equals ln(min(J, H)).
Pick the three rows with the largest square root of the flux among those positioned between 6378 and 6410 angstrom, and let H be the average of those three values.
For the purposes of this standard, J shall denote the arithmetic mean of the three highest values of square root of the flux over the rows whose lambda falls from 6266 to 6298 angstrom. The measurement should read 1.08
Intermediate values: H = 2.95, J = 2.96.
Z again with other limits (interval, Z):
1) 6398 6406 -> 0.916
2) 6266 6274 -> 0.947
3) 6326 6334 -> 0.936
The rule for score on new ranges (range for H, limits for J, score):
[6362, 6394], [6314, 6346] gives 1.08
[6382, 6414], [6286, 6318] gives 1.08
